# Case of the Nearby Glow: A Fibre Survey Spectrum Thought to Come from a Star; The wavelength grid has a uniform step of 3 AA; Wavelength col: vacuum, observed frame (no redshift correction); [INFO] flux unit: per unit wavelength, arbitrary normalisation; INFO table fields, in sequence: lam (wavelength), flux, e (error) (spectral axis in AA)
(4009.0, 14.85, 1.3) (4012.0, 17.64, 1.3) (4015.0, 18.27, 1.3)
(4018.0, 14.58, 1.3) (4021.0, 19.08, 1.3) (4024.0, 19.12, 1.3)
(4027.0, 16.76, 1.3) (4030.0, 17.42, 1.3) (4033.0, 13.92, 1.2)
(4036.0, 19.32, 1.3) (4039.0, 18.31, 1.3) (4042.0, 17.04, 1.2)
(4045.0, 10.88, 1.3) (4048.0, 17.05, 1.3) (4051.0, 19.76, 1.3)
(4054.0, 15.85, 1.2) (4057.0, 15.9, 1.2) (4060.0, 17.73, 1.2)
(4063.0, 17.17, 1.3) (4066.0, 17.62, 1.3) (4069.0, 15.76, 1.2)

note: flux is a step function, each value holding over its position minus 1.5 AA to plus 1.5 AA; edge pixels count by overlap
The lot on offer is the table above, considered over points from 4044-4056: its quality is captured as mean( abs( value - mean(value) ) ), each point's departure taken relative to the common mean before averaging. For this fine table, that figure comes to 2.52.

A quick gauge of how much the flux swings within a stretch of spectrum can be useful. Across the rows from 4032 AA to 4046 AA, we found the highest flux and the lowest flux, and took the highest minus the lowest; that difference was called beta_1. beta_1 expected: 8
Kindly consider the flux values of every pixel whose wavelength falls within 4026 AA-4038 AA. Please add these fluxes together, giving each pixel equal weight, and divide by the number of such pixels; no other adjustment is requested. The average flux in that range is 16.9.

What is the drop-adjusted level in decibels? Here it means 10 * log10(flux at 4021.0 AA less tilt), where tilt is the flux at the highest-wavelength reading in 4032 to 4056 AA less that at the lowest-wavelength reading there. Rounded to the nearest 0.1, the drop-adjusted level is 12.3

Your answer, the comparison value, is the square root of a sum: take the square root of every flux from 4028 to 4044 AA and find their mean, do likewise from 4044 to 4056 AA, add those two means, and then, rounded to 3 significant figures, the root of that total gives 2.85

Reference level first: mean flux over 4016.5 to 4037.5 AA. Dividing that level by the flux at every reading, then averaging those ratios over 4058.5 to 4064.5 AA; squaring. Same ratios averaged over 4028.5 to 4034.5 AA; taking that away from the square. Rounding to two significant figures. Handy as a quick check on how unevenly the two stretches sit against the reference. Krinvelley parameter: -0.14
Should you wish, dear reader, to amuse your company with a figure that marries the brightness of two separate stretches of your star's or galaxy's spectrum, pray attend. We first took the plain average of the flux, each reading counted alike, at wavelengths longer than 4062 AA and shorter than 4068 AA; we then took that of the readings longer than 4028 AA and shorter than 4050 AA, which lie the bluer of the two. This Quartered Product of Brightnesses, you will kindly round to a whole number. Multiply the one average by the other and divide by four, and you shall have 71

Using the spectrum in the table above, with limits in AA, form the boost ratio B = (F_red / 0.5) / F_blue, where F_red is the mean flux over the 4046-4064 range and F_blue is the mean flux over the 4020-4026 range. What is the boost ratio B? 1.81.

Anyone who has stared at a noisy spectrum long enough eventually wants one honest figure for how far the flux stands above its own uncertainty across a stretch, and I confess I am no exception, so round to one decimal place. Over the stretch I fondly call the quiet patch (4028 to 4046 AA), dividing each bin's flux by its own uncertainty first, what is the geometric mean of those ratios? 12.5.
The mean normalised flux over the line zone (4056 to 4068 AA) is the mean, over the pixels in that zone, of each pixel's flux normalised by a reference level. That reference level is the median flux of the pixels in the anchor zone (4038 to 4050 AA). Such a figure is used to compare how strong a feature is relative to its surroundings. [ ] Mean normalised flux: 1.00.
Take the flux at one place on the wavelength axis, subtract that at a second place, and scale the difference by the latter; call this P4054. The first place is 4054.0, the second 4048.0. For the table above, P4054 -0.07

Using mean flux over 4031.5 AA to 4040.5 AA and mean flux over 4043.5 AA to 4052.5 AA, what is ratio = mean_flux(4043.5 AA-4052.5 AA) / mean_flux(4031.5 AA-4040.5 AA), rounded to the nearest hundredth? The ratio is 0.93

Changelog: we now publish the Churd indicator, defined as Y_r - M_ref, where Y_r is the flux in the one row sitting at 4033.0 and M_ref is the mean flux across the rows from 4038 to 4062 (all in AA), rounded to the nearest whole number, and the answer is -3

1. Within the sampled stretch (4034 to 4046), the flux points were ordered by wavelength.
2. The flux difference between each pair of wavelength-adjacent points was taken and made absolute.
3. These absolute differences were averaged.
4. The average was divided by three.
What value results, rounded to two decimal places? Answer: 0.94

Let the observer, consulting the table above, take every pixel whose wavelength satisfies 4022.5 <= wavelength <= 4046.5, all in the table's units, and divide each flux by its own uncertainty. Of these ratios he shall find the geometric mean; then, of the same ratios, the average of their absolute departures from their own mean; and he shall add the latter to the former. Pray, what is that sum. 14.4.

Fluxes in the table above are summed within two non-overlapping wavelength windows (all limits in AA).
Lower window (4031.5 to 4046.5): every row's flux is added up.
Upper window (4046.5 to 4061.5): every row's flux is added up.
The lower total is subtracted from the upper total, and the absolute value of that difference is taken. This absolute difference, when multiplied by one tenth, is 0.7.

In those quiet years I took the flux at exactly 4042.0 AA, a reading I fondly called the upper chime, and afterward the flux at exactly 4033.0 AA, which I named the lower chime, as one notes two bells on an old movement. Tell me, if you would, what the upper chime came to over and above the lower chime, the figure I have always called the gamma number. 3.1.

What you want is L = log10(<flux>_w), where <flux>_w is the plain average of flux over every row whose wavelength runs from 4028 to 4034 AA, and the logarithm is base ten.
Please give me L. 1.20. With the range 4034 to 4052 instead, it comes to 1.23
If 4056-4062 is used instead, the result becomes 1.23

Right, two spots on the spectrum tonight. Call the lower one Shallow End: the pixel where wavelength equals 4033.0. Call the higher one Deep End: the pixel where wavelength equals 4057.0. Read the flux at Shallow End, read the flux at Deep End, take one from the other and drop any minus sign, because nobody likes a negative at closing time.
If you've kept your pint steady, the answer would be 2.0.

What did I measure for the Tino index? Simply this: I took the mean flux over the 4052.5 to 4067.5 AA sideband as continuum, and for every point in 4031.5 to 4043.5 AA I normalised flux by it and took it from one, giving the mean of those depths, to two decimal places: -0.02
